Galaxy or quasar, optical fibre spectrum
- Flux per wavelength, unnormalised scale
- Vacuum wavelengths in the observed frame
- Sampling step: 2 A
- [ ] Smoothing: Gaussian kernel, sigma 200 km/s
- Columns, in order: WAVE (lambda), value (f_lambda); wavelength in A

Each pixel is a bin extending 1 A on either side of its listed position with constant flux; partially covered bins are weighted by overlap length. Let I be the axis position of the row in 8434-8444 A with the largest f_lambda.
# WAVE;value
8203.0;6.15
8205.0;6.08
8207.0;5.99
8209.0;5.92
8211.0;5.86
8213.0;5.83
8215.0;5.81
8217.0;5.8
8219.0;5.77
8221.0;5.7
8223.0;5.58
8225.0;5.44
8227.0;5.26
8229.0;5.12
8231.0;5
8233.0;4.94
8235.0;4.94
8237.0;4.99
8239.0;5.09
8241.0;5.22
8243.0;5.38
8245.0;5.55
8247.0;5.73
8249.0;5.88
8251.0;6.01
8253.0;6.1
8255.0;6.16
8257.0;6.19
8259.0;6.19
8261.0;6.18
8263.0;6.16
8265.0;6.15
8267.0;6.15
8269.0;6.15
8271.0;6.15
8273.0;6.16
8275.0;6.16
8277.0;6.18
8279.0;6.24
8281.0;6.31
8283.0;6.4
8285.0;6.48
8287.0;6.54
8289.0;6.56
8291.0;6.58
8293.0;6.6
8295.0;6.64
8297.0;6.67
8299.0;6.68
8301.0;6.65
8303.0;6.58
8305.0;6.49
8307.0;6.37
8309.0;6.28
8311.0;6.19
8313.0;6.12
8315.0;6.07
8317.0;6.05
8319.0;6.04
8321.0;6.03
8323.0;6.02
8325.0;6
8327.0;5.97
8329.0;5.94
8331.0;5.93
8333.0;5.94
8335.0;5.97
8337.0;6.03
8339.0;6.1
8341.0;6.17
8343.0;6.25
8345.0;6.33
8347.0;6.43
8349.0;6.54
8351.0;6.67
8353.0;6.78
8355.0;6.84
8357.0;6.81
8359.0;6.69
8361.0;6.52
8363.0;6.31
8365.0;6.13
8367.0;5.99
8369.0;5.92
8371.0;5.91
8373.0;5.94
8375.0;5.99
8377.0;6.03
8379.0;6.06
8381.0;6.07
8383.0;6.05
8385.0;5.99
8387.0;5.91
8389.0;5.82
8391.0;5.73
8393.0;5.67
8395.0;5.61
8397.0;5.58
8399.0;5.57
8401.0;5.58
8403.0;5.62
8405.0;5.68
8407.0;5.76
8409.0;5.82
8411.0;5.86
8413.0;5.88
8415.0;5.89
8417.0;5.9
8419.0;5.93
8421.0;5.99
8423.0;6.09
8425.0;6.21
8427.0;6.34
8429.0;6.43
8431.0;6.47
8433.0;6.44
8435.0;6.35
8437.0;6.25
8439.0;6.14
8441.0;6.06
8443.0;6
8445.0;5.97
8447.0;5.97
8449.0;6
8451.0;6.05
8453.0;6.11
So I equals 8435.0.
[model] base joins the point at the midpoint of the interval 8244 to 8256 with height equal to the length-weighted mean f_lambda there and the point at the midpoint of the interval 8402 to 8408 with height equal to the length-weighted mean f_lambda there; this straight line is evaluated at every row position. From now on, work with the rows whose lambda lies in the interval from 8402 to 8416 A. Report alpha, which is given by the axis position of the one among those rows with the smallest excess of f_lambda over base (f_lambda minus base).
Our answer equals 8403.0 A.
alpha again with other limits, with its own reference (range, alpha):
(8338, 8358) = 8339.0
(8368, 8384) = 8371.0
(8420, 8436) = 8421.0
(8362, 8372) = 8371.0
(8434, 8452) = 8445.0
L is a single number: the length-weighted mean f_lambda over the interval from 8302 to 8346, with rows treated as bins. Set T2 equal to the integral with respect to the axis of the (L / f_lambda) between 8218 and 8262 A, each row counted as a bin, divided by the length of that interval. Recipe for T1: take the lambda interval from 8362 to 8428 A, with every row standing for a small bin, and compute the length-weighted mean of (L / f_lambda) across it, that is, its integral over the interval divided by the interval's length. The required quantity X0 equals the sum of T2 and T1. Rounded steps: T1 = 1.04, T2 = 1.11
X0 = 2.15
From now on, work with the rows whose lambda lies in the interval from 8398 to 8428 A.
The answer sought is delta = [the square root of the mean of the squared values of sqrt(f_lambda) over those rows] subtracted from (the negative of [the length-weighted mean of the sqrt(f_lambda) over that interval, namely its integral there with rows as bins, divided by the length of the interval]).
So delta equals -4.85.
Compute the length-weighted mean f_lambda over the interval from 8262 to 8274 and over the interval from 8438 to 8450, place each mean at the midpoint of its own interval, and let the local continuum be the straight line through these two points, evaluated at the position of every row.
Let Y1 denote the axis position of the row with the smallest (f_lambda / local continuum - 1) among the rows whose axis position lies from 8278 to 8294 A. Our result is 8279.0 A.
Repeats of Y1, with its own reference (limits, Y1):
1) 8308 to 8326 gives 8325.0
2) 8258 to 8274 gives 8265.0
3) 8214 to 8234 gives 8233.0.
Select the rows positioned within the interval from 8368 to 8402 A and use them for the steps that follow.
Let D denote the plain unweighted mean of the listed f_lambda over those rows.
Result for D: 5.8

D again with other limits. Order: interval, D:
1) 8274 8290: 6.4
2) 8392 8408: 5.6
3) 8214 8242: 5.3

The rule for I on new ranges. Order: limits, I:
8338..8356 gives 8355.0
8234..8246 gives 8245.0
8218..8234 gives 8219.0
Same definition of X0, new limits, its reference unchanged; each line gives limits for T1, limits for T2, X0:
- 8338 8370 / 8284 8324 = 1.92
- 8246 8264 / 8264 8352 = 1.99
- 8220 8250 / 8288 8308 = 2.09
